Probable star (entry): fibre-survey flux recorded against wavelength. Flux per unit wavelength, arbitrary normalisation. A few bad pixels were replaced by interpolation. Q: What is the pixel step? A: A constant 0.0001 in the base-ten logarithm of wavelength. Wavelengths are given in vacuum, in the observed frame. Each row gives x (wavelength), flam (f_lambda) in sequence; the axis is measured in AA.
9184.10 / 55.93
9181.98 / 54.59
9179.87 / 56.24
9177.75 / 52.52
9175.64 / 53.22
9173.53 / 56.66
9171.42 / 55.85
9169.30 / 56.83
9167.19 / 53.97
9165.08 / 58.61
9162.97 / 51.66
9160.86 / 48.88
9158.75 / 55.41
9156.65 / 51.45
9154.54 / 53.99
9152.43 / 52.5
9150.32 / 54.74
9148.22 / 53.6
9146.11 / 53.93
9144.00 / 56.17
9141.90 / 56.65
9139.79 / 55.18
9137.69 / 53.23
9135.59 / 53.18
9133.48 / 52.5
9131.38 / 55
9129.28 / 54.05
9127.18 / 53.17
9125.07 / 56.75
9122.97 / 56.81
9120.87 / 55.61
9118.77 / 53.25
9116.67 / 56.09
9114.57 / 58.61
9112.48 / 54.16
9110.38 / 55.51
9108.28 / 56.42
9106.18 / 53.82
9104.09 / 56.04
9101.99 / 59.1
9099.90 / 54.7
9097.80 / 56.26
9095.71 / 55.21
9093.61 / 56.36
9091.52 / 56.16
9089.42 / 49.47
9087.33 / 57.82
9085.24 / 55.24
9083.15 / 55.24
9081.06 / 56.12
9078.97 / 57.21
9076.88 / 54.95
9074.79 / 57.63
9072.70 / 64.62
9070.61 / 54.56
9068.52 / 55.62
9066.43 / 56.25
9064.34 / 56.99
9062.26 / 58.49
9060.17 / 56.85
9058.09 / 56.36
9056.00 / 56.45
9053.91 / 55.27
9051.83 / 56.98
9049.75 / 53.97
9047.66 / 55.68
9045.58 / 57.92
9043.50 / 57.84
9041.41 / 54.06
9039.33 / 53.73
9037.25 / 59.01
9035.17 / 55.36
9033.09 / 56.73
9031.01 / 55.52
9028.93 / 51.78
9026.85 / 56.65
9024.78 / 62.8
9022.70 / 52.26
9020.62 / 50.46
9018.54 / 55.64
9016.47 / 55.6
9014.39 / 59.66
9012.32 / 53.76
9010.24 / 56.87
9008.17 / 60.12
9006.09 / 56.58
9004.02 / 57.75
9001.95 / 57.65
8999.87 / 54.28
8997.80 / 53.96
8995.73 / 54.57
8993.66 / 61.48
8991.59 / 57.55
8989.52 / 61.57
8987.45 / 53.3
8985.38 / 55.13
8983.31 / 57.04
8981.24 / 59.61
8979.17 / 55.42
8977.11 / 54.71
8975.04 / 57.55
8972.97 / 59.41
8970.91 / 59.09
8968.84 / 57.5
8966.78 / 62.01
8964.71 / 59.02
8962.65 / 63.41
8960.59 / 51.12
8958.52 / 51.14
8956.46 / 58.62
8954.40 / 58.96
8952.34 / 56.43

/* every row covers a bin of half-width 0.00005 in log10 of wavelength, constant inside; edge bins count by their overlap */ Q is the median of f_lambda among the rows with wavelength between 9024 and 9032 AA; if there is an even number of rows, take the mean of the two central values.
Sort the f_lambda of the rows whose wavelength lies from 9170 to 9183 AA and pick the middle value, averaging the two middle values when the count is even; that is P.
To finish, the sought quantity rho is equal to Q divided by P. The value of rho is 1.02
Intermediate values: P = 55.2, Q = 56.1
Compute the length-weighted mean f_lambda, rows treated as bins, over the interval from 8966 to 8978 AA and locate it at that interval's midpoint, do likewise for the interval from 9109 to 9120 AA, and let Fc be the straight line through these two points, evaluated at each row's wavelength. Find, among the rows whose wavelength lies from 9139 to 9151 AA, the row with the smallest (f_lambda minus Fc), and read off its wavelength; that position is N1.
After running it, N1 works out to 9148.22 AA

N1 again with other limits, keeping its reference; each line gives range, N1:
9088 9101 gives 9089.42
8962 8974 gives 8968.84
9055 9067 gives 9058.09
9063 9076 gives 9070.61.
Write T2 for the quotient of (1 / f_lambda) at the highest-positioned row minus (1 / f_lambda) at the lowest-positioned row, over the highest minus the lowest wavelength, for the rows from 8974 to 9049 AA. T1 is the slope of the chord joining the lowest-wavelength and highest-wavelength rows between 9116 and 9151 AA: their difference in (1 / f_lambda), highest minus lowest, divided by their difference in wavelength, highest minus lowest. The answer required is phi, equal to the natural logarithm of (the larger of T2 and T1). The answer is -11.2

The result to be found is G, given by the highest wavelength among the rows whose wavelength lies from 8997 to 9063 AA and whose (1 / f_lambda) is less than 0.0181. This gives 9062.26 AA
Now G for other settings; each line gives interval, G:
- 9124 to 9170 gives 9169.30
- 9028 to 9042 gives 9037.25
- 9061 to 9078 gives 9074.79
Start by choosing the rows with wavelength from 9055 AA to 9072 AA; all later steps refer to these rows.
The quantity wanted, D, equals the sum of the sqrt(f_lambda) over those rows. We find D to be 60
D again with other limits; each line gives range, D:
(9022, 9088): 240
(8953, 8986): 121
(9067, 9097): 105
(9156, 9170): 51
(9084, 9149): 230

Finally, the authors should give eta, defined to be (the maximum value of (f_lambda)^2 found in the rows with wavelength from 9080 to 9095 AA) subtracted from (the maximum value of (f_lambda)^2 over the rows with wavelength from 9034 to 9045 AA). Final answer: 139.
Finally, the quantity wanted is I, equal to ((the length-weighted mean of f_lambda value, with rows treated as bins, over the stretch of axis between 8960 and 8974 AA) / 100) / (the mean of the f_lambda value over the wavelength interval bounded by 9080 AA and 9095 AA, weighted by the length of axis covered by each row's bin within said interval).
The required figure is 0.0107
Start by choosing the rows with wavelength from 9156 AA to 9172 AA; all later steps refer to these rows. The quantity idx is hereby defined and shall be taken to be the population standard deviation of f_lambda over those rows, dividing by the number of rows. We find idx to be 3.0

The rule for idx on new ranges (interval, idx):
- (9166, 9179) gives 1.7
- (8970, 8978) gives 1.9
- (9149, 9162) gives 2.2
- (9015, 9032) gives 3.6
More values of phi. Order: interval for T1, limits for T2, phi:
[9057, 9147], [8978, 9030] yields -10.6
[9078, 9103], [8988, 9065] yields -11.0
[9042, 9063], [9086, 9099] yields -10.0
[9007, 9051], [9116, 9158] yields -10.0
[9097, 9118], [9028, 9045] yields -12.8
